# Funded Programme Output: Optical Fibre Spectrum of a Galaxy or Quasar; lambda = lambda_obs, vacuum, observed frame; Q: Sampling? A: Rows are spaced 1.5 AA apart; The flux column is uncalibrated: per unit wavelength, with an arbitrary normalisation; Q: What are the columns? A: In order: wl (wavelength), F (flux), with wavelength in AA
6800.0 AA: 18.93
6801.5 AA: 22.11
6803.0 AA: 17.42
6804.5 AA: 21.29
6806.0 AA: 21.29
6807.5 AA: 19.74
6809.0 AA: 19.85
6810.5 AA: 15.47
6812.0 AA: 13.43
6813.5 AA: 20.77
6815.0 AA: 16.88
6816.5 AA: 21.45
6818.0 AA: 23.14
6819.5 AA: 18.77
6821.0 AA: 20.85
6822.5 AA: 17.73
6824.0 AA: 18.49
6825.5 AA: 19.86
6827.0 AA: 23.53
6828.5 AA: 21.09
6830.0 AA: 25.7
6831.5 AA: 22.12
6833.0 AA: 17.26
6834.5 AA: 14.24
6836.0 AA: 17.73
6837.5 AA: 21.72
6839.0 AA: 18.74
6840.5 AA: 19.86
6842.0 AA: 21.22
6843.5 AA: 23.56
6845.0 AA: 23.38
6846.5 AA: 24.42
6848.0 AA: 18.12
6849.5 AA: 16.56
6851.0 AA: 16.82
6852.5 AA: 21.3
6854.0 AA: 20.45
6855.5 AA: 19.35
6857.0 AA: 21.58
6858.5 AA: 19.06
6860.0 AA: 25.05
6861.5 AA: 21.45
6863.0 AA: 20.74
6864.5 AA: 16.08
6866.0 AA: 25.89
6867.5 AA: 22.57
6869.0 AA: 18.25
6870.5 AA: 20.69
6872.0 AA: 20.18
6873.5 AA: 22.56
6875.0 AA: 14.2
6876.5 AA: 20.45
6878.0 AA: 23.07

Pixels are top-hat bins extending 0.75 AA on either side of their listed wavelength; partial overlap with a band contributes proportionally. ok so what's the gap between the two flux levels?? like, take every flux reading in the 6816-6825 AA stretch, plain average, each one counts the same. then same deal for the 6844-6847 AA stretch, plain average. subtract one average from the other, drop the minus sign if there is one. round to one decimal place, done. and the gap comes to 3.8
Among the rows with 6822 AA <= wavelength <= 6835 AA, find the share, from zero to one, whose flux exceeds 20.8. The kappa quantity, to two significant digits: 0.44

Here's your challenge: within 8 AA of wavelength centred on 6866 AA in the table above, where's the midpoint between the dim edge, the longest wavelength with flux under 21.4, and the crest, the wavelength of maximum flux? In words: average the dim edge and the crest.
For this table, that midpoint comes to 6867.5 AA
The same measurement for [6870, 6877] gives 6875.0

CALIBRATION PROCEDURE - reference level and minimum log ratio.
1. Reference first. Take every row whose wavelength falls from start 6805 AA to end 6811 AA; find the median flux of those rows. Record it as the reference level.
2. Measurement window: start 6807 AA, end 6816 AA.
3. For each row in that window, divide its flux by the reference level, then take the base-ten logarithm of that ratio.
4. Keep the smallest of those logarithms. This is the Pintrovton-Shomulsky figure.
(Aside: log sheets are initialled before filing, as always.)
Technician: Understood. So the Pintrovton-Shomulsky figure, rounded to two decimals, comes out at -0.17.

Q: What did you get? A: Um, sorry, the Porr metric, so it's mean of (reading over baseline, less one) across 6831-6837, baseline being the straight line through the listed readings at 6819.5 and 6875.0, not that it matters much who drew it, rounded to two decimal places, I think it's 0.01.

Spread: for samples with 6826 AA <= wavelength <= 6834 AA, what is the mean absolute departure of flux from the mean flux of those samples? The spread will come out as 2.2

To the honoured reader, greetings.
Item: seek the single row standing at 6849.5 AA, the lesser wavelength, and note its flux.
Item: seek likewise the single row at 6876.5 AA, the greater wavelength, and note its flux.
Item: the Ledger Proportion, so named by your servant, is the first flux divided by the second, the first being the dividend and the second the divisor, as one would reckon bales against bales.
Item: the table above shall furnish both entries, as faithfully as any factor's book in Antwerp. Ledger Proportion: 0.81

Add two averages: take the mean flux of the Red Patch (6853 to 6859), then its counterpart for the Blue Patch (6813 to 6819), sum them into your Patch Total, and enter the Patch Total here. 40.7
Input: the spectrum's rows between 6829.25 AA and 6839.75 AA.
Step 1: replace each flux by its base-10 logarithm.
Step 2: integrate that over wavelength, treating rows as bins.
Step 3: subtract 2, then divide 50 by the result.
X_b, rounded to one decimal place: 4.3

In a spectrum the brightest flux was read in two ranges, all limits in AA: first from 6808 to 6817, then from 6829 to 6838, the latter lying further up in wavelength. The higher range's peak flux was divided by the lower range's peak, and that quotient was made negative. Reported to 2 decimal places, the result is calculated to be -1.20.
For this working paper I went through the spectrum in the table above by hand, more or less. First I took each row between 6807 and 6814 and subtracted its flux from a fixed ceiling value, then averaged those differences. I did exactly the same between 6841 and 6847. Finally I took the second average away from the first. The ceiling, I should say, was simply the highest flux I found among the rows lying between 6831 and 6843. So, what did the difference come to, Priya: 5.3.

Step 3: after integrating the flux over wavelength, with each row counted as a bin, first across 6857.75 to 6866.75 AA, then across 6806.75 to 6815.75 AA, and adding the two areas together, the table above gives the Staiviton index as 352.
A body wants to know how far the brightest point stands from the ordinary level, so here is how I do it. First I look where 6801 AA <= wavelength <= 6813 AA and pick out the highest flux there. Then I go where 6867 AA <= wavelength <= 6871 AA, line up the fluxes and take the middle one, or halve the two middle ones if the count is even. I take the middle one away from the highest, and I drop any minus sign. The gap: 1.42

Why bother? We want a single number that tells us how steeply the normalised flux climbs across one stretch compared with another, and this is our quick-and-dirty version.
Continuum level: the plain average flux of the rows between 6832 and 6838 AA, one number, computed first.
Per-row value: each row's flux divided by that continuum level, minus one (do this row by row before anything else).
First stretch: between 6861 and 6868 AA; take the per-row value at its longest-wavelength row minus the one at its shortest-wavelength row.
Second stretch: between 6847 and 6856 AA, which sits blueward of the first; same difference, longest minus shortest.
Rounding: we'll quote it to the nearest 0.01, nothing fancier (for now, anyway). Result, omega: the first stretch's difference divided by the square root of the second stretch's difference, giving 0.24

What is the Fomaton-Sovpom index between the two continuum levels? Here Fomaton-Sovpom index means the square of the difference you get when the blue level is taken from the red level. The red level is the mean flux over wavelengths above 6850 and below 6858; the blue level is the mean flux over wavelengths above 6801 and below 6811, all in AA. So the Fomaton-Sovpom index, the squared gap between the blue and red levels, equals 0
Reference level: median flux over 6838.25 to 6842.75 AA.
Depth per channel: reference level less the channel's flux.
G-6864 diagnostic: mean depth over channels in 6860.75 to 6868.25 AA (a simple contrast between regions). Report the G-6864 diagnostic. -1.49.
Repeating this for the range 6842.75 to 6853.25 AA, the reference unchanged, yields -0.73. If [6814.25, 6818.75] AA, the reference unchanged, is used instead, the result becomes -0.63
